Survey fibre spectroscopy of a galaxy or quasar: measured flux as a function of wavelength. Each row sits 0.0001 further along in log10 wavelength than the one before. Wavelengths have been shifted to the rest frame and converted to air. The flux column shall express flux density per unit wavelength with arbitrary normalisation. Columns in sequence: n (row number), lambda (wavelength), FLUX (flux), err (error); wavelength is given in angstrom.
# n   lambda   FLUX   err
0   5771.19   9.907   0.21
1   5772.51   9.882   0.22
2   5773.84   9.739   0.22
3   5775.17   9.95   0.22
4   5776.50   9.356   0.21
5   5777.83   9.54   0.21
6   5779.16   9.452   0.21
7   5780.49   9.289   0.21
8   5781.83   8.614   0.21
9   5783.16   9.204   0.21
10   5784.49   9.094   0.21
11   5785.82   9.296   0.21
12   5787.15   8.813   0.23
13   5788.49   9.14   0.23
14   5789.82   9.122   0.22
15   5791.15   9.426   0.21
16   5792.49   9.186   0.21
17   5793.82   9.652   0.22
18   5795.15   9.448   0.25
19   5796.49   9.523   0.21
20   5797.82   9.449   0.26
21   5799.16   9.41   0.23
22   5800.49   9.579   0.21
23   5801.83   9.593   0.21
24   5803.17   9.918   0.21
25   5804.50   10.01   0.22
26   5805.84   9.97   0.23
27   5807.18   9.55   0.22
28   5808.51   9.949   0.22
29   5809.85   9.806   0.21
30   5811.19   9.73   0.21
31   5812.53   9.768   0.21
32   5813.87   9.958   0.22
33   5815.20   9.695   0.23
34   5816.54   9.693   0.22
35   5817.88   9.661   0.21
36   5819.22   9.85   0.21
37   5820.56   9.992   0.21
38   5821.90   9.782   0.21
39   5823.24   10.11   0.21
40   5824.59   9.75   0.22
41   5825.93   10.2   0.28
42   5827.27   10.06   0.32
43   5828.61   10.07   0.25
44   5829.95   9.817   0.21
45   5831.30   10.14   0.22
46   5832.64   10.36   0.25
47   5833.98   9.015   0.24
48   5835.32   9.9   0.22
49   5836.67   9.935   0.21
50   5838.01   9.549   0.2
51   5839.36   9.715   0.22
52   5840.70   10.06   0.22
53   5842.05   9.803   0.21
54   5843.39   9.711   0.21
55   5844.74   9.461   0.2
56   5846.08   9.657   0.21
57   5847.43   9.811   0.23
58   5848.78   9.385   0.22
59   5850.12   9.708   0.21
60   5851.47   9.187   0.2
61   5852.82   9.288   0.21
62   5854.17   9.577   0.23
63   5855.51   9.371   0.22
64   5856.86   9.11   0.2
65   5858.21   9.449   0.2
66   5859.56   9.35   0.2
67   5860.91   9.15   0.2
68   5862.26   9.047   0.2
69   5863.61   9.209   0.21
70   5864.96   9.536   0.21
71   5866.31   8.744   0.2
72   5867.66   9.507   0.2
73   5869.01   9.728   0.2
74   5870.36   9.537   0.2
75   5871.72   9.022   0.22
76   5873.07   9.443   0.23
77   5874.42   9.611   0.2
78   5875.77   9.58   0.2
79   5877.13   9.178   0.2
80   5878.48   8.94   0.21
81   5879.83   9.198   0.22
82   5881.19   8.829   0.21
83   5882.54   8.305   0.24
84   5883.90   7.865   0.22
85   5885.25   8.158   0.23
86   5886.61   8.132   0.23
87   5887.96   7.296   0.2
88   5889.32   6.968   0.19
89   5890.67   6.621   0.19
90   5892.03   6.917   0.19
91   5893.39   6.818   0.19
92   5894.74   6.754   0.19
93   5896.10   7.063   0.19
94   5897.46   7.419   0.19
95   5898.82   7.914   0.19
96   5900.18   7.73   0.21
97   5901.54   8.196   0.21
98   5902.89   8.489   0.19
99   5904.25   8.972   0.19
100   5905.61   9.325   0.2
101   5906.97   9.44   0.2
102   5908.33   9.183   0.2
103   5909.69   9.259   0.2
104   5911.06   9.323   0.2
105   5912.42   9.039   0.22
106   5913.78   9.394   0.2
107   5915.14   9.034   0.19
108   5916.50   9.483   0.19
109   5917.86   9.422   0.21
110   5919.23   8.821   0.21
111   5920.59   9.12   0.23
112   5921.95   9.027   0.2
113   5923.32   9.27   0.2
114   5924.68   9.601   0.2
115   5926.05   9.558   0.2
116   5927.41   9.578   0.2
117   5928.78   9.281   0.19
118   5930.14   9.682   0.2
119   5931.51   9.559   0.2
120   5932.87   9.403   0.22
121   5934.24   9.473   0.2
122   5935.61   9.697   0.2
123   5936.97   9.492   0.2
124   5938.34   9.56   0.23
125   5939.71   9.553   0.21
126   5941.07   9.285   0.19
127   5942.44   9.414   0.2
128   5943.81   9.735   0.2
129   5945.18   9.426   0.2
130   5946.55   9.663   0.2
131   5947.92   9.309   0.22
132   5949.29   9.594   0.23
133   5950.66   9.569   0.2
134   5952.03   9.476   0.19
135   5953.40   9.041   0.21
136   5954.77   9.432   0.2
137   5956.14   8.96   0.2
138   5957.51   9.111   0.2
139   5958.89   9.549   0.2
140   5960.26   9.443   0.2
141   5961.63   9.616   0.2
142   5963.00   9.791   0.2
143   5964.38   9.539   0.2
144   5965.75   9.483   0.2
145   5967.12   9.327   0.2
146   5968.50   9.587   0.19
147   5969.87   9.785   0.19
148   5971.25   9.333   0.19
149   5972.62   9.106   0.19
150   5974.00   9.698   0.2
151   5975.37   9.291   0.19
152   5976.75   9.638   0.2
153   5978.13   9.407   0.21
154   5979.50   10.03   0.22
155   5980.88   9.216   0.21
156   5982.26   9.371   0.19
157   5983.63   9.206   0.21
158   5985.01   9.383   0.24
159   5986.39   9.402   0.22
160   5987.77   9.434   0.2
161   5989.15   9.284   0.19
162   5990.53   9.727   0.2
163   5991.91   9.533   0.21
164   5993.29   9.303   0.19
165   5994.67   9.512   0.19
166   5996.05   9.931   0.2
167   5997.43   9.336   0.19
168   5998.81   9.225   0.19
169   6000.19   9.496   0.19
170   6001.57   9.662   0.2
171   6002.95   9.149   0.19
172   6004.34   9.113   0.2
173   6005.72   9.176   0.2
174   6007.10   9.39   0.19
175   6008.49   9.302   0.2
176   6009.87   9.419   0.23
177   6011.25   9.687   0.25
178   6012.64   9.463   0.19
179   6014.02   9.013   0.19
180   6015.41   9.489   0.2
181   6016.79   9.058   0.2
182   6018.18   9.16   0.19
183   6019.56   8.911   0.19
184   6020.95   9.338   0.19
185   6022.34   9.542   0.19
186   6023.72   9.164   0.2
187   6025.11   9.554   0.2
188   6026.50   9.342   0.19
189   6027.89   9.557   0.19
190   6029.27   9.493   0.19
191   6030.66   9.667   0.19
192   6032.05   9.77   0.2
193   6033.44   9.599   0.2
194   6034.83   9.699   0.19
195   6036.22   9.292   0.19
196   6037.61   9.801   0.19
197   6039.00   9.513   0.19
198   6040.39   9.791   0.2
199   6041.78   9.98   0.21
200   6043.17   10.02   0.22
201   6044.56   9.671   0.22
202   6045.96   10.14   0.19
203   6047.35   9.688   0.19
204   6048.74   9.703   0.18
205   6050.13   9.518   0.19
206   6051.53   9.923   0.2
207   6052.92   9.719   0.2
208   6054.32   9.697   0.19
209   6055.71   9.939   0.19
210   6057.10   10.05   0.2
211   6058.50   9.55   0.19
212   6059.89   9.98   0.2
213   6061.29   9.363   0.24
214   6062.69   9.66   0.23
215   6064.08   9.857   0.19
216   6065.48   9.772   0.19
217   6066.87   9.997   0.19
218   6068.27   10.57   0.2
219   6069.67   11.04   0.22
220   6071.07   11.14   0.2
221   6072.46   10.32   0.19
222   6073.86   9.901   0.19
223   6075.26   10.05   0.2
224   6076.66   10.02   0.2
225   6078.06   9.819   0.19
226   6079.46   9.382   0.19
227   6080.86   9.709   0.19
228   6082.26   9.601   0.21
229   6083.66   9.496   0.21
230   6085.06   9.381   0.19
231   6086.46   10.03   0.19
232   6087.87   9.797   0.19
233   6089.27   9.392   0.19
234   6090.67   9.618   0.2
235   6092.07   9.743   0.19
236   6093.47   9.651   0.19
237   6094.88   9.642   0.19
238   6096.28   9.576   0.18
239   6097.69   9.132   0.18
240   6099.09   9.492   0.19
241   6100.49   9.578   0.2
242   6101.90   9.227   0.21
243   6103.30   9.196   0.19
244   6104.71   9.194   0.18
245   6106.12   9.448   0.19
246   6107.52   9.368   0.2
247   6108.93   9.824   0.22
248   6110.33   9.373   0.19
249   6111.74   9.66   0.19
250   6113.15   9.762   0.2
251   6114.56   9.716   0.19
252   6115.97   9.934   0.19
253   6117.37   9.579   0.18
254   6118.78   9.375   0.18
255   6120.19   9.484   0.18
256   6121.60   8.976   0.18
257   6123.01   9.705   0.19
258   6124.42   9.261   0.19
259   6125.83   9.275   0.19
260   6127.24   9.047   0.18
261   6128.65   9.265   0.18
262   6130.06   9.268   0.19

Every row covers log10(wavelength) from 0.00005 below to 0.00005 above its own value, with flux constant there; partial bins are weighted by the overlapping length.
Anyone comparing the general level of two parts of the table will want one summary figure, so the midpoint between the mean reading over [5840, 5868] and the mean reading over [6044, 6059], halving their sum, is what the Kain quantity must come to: 9.61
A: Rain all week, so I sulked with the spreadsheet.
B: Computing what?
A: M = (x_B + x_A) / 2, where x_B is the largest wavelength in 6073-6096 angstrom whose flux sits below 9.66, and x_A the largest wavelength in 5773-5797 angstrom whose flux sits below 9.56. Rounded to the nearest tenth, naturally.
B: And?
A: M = 5945.7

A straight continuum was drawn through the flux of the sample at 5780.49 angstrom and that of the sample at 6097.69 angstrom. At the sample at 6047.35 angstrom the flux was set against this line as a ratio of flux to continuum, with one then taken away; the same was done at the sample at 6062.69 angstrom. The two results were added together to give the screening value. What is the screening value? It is 0.11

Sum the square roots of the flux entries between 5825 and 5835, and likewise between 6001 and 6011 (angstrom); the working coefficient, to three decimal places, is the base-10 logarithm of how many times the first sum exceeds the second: 0.014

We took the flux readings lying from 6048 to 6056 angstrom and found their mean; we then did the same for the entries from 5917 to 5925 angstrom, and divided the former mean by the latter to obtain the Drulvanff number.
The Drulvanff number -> 1.06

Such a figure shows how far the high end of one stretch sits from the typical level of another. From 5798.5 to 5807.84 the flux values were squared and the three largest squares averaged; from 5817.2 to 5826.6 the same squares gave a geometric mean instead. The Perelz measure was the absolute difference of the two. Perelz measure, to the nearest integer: 1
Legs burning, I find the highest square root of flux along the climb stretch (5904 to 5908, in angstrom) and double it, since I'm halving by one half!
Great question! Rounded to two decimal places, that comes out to 6.14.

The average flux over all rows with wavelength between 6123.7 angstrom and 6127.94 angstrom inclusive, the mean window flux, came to 9.2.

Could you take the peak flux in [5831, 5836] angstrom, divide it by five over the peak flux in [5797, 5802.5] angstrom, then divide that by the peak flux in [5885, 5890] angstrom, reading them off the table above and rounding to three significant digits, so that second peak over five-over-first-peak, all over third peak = 2.44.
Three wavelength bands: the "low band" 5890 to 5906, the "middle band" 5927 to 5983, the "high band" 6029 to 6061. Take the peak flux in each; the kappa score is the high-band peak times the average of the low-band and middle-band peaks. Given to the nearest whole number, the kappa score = 98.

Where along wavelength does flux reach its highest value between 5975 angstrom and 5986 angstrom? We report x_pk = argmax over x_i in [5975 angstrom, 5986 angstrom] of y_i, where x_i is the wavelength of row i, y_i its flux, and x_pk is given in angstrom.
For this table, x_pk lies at 5979.50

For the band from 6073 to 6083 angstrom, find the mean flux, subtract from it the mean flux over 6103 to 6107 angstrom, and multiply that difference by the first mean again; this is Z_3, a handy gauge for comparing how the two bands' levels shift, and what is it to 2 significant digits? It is 4.9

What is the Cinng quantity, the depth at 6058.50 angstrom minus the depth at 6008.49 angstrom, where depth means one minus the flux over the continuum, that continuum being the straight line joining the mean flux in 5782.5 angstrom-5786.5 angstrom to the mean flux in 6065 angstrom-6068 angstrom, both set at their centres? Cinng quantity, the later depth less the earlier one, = -0.01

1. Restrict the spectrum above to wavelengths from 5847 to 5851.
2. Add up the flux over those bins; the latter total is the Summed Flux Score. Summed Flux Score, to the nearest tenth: 28.9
